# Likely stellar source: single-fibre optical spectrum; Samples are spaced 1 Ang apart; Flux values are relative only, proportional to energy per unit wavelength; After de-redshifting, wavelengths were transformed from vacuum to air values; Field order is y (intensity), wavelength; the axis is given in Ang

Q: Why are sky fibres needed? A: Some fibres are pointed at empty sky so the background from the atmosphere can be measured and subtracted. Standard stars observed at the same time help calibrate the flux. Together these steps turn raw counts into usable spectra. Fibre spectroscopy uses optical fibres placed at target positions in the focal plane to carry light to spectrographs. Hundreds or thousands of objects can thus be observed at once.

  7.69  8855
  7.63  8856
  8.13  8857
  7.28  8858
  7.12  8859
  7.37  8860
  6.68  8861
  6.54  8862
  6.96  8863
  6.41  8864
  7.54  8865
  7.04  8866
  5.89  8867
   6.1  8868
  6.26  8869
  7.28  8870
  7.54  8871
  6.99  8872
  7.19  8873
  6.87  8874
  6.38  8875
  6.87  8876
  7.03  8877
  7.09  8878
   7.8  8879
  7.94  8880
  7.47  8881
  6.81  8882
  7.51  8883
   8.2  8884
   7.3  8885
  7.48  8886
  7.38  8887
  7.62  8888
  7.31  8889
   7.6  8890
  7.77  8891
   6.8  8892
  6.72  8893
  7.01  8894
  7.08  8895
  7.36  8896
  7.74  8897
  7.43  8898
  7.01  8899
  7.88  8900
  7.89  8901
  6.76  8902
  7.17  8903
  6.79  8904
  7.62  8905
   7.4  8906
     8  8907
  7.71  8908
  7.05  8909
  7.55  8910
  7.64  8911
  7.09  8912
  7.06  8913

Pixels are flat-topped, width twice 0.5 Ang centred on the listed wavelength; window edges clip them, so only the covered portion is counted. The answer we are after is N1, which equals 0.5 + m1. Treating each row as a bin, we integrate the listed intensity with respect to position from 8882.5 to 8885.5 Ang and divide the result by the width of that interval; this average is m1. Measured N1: 8.2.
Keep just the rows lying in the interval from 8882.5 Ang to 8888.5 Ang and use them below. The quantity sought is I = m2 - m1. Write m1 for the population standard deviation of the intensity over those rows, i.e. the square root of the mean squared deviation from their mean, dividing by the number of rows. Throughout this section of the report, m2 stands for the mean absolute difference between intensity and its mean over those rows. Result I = -0.075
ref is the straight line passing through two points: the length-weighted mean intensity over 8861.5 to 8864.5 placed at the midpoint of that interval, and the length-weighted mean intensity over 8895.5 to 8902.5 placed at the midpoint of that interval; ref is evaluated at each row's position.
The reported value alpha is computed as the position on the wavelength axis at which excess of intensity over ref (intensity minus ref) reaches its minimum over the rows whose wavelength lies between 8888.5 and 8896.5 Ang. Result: 8893 Ang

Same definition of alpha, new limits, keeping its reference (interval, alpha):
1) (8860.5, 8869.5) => 8867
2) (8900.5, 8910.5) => 8904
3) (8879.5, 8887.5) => 8882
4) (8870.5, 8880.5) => 8875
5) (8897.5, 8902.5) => 8902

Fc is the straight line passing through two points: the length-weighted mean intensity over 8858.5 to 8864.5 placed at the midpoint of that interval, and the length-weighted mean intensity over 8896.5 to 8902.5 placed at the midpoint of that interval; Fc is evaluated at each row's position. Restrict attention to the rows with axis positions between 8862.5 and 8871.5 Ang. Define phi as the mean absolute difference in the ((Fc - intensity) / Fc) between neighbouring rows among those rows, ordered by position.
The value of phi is 0.089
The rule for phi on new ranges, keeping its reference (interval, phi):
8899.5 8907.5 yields 0.068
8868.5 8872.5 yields 0.087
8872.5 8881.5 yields 0.049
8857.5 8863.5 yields 0.049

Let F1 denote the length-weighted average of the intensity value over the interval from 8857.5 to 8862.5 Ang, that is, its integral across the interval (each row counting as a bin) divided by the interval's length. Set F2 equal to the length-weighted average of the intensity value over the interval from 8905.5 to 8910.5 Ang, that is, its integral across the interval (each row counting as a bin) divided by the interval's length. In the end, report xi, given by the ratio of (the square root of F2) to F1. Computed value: 0.392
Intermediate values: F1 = 7.0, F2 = 7.5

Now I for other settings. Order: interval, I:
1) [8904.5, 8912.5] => -0.052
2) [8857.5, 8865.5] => -0.045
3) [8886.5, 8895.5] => -0.040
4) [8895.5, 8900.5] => -0.044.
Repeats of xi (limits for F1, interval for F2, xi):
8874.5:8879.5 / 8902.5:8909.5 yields 0.387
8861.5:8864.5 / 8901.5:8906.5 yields 0.403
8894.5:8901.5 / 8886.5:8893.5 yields 0.361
